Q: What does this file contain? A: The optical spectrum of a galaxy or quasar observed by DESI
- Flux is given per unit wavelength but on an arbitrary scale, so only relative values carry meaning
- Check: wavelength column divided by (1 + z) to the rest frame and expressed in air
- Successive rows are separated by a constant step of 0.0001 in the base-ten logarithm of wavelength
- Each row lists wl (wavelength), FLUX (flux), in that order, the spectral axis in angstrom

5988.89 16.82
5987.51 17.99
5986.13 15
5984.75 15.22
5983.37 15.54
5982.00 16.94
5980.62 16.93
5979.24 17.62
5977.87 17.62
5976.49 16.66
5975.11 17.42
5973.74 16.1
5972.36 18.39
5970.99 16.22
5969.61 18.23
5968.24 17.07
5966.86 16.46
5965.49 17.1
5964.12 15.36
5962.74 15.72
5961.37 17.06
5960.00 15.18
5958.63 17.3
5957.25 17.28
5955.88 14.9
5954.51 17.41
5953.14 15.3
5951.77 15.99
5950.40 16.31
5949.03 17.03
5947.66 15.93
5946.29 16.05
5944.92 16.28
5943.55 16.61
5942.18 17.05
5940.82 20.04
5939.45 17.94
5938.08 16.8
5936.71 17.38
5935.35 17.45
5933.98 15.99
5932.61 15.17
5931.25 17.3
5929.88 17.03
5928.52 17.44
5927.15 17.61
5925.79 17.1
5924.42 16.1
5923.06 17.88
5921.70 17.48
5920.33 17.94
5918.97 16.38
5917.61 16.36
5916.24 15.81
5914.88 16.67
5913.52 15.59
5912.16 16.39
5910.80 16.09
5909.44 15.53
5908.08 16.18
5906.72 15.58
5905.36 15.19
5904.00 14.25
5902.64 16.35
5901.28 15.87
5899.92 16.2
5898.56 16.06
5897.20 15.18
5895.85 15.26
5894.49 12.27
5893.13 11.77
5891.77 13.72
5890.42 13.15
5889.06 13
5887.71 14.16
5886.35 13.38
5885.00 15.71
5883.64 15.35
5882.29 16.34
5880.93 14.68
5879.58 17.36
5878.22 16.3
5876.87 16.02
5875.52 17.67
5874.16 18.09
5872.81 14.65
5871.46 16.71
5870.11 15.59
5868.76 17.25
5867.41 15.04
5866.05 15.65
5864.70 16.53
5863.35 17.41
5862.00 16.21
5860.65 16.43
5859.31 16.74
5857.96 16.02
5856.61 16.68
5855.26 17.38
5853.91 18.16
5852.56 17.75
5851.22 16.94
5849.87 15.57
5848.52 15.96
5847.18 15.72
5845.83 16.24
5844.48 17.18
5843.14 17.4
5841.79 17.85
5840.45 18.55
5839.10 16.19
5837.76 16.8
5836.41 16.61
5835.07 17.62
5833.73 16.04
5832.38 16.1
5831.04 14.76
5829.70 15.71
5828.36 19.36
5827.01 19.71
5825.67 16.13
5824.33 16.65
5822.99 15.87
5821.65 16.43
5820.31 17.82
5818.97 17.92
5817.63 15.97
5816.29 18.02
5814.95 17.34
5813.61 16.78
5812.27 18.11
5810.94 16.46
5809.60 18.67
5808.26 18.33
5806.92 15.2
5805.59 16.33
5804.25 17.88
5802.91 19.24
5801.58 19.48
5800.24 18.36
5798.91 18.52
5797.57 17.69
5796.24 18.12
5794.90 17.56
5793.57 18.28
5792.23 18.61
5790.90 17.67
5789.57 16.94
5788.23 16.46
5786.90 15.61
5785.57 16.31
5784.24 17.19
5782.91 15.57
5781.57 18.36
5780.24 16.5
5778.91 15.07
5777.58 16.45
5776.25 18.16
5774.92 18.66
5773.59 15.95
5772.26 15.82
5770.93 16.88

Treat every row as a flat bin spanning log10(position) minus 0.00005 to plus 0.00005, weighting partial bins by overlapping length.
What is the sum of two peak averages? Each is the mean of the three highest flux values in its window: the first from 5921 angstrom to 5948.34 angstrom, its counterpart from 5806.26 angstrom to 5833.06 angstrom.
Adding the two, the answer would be 37.9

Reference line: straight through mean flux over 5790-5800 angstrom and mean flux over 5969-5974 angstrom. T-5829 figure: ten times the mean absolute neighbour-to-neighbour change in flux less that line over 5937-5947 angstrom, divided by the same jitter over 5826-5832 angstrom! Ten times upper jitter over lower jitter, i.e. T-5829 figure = 7.3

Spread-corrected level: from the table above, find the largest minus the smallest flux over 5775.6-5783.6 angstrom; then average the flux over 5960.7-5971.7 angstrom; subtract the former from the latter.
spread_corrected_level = 13.4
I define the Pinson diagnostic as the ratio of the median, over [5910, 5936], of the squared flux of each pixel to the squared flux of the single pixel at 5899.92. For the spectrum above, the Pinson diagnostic 1.06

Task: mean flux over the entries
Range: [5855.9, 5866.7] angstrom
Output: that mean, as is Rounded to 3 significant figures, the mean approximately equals 16.5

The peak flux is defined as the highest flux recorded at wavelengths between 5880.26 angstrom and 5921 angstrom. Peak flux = 17.94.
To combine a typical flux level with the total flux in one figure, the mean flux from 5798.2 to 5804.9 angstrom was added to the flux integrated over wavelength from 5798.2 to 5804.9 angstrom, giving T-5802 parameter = 144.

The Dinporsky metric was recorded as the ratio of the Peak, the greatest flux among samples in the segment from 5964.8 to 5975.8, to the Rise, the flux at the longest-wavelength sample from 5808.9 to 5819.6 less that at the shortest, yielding -25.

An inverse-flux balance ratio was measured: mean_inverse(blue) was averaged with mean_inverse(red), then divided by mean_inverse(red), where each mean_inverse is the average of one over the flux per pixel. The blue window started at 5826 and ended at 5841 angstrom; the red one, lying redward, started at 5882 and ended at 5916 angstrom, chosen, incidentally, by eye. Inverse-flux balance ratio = 0.94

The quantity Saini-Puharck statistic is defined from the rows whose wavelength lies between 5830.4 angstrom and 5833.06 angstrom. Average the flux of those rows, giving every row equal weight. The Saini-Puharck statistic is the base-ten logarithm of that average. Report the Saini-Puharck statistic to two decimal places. 1.19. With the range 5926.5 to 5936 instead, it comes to 1.23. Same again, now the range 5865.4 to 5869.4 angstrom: 1.20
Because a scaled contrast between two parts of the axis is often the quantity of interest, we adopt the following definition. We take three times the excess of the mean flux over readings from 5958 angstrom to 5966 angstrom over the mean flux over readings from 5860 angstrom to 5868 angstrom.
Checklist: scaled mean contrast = 0.2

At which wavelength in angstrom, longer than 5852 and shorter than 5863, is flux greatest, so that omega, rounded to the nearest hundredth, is 5853.91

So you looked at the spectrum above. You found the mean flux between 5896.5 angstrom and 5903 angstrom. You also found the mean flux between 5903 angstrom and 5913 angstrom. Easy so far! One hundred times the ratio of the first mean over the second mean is 102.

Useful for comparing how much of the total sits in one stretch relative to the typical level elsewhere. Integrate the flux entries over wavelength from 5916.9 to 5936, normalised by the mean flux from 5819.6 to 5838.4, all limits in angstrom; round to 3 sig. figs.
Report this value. 19.2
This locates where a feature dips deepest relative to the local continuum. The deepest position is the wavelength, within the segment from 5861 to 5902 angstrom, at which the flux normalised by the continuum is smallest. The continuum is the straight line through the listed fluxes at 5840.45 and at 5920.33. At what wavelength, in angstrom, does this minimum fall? 5893.13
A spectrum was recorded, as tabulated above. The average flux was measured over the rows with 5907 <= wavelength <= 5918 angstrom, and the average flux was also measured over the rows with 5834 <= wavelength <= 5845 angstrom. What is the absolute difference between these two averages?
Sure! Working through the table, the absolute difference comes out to 1.2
